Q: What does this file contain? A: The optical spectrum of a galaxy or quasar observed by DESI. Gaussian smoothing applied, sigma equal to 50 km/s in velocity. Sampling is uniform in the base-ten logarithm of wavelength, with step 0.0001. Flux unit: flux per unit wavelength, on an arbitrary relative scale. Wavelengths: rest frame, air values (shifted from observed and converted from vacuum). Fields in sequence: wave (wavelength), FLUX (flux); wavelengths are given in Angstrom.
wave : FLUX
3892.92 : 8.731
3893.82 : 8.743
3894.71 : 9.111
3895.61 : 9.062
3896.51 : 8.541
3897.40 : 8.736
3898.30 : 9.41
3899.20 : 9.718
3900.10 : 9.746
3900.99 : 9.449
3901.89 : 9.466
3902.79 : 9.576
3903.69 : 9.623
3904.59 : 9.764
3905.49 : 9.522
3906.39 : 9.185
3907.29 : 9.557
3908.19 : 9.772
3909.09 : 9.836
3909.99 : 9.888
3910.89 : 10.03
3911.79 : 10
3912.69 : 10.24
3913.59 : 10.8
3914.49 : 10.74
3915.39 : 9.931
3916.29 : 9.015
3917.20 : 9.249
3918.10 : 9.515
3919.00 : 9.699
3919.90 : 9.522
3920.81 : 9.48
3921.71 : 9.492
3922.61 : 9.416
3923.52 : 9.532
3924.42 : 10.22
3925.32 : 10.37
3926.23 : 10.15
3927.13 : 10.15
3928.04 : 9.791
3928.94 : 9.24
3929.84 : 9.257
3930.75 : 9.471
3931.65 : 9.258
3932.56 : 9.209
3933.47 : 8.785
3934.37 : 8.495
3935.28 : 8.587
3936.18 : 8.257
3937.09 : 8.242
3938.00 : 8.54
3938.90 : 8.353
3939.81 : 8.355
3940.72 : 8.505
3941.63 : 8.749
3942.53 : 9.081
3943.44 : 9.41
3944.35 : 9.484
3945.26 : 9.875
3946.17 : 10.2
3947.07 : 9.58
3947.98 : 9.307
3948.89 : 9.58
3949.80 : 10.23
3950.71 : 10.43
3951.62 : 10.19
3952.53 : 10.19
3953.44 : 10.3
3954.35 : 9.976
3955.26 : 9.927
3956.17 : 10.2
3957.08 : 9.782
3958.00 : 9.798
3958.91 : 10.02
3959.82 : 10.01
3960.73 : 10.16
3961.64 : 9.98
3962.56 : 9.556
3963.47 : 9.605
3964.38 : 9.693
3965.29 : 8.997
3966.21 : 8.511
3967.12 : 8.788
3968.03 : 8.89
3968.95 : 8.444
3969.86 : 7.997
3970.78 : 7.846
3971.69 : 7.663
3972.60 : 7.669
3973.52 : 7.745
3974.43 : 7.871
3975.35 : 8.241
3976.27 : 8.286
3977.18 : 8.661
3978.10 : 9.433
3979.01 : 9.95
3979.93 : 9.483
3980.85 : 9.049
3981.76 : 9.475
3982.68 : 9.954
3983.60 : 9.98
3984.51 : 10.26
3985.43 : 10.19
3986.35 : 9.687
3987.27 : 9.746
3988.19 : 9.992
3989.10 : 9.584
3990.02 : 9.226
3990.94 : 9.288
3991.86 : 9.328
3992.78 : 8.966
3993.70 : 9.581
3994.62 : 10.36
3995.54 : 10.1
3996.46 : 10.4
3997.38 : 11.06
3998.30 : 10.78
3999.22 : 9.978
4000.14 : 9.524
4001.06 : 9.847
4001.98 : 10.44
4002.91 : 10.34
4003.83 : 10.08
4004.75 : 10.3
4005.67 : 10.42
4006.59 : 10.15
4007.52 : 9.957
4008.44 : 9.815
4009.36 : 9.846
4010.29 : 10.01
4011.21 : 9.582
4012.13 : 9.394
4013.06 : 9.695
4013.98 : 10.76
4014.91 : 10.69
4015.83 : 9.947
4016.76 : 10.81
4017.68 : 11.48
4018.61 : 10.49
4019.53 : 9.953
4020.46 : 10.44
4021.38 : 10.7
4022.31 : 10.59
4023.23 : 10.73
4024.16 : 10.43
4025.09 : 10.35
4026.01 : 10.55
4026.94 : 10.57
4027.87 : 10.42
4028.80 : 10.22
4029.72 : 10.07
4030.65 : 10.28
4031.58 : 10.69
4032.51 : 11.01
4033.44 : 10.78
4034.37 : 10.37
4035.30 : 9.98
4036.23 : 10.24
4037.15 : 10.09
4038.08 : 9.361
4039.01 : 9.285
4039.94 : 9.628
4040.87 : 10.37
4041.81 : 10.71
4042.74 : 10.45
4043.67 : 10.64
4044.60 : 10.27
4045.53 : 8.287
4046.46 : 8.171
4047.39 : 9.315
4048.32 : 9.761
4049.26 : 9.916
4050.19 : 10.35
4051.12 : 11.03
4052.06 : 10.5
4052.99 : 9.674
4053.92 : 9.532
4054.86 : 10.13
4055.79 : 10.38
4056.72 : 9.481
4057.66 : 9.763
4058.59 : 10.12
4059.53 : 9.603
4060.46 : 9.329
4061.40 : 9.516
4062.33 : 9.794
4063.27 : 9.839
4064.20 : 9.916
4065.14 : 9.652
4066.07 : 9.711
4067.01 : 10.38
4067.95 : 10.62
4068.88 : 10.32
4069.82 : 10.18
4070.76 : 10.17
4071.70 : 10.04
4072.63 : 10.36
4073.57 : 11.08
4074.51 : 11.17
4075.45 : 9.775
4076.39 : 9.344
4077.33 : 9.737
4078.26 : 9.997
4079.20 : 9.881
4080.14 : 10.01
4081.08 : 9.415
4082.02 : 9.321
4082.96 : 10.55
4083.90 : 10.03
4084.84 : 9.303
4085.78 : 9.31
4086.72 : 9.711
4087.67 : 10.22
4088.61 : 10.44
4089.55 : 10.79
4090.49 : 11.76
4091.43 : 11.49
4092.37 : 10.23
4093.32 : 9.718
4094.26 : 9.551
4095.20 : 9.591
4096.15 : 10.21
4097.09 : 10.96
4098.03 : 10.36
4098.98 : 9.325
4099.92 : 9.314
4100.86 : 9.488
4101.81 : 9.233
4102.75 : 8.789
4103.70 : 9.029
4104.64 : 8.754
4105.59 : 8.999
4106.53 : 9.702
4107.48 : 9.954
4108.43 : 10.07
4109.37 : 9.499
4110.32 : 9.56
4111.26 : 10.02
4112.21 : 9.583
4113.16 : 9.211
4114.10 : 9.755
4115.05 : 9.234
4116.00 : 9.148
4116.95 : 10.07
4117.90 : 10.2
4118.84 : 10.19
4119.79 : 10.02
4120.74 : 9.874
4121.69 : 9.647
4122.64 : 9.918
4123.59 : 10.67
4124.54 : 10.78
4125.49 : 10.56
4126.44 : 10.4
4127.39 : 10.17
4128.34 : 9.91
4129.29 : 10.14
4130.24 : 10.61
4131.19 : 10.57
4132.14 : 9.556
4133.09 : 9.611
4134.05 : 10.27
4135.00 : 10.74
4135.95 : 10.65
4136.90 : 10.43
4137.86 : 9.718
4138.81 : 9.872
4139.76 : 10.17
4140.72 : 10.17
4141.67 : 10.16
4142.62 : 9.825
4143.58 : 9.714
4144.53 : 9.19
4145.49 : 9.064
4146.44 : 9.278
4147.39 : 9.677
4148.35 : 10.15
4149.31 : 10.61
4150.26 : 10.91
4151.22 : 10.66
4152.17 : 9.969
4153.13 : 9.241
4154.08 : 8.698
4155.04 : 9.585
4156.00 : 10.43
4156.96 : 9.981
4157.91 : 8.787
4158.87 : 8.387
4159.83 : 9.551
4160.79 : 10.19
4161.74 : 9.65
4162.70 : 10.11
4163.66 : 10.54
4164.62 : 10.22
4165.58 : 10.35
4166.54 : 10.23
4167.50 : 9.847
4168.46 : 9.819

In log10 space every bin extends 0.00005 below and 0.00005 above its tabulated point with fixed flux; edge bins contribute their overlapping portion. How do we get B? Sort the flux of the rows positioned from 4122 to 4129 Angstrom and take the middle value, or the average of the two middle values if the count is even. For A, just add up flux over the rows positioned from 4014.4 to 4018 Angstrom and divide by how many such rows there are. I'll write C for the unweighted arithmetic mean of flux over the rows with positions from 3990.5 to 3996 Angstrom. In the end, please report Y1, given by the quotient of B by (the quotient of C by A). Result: 11.6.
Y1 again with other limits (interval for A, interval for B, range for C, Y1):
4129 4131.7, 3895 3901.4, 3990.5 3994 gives 10.6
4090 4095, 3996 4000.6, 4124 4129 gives 10.6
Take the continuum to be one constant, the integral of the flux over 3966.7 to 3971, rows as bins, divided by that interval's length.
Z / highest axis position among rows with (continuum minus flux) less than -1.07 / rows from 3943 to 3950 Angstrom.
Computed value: 3949.80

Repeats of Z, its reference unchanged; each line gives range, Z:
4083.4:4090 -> 4089.55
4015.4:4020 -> 4019.53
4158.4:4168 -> 4167.50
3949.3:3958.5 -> 3958.00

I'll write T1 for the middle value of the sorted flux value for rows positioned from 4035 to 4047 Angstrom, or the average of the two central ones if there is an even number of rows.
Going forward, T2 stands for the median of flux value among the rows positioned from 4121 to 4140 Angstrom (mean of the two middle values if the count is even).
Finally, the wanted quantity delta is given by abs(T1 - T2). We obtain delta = 0.13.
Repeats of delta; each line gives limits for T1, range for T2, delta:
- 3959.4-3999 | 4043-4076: 0.43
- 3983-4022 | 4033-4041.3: 0.09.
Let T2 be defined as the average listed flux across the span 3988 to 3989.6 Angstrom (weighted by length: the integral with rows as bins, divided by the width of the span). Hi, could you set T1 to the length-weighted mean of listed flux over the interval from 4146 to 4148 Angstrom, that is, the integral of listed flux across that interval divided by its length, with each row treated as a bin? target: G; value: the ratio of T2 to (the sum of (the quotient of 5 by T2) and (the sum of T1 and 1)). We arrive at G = 0.89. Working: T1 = 9.5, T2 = 9.8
